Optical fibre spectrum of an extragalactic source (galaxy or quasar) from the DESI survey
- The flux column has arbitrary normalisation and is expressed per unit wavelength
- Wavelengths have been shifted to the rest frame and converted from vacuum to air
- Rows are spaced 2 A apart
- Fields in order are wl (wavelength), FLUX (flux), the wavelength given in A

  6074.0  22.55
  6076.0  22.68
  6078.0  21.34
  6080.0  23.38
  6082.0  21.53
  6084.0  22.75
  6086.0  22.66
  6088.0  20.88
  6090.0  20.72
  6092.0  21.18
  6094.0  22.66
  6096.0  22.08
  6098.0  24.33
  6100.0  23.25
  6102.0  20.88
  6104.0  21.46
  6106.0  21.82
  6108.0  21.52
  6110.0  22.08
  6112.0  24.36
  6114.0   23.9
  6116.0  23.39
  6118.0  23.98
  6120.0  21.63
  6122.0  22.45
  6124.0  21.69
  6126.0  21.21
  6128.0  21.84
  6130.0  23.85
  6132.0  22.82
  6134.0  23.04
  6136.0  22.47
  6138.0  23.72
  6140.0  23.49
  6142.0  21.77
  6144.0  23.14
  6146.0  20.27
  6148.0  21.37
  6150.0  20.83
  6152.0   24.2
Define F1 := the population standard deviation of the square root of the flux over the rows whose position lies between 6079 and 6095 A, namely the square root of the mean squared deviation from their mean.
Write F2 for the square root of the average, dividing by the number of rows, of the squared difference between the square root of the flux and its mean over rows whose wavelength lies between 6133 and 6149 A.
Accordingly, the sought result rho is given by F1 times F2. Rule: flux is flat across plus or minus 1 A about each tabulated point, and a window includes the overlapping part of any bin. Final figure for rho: 0.0119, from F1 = 0.101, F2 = 0.118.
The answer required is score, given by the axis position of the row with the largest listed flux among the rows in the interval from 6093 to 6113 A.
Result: 6112.0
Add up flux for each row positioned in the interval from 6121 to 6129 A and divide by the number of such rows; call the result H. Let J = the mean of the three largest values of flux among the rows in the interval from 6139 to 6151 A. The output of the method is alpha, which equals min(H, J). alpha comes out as 21.8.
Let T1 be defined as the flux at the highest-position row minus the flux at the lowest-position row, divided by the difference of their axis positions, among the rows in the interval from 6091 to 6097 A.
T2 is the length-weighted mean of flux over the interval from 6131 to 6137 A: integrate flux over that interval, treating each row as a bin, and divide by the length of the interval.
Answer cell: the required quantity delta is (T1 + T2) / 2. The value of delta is 11.5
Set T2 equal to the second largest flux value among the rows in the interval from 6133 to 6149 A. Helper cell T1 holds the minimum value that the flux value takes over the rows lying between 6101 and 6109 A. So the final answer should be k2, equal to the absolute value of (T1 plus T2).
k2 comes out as 44.4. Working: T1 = 20.88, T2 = 23.49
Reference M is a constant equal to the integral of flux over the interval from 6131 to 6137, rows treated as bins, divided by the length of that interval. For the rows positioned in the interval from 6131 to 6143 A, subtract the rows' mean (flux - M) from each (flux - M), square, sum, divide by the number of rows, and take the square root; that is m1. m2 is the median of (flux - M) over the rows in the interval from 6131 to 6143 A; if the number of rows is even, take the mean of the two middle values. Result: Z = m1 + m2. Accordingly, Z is 0.80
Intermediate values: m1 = 0.6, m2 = 0.15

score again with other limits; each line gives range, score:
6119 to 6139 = 6130.0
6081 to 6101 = 6098.0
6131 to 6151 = 6138.0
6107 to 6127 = 6112.0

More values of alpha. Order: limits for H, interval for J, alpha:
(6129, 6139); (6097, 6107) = 23.1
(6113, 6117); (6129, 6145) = 23.6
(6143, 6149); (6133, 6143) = 21.6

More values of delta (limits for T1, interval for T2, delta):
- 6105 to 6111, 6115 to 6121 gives 11.5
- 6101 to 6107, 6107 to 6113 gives 11.4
